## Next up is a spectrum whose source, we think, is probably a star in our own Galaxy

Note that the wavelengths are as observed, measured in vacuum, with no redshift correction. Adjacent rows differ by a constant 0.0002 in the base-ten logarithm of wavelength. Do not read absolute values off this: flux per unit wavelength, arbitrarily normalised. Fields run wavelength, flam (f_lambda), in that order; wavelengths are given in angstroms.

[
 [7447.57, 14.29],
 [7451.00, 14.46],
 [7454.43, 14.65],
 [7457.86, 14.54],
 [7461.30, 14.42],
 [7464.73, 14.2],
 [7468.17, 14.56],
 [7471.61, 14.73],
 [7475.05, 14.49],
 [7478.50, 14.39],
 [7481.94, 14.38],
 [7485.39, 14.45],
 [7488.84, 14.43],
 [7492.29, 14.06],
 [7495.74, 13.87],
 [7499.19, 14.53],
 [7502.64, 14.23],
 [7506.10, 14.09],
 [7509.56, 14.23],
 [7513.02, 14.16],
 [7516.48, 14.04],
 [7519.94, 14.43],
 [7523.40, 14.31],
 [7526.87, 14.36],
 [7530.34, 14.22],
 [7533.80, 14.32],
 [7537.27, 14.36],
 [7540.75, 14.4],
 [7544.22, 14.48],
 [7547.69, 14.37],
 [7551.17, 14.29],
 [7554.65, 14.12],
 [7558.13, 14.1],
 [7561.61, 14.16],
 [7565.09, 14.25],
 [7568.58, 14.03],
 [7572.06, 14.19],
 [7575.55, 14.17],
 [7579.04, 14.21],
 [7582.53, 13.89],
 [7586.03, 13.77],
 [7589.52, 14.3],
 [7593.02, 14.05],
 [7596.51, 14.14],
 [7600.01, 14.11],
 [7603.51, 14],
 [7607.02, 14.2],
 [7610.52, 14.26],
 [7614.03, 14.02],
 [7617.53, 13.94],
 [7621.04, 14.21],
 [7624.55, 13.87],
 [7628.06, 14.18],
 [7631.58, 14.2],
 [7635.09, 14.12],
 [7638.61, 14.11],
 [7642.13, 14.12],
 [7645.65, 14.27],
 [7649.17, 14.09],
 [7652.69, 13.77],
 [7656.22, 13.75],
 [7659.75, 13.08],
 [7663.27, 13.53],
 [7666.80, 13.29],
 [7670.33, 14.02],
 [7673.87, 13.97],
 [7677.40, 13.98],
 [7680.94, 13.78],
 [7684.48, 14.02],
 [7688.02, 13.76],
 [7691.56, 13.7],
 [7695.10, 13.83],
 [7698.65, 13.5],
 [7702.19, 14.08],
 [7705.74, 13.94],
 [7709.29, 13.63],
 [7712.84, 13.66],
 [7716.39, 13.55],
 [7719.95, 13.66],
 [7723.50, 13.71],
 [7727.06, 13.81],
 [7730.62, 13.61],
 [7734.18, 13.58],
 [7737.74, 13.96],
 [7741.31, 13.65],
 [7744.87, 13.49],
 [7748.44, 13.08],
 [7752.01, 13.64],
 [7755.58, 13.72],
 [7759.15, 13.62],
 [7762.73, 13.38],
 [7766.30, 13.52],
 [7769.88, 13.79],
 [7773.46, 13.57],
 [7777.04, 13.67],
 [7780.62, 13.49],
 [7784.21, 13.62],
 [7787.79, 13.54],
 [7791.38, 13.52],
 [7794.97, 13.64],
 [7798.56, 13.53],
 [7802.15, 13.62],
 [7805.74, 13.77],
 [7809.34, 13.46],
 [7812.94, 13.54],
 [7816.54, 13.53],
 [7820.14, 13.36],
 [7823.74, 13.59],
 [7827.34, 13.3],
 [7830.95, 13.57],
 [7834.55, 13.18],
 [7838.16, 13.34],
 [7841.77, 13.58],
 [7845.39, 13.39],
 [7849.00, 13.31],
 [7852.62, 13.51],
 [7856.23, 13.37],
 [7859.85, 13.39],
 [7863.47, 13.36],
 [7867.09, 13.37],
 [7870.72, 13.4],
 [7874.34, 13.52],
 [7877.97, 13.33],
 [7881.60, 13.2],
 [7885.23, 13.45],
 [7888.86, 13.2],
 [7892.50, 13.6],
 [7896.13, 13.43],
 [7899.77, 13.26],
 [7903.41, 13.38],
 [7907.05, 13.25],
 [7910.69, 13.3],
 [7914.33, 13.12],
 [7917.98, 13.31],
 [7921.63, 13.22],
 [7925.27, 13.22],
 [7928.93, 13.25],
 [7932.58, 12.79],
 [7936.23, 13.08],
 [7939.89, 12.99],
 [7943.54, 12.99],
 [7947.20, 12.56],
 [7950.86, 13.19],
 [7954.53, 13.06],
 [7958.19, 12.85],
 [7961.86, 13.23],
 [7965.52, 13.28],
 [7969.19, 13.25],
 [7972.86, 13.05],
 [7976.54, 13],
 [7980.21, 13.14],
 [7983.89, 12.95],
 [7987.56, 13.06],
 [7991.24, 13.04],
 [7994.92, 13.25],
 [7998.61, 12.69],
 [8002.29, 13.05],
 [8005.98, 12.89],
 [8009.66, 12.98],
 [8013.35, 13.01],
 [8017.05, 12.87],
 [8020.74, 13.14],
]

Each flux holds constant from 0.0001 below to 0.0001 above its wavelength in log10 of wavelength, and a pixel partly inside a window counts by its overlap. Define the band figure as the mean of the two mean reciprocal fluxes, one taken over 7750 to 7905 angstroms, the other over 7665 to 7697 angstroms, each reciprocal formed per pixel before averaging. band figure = 0.0733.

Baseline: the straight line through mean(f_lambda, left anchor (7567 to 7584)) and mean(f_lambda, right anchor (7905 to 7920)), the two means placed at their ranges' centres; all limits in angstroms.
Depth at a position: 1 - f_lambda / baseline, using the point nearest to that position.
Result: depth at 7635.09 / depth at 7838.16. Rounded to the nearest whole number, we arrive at -2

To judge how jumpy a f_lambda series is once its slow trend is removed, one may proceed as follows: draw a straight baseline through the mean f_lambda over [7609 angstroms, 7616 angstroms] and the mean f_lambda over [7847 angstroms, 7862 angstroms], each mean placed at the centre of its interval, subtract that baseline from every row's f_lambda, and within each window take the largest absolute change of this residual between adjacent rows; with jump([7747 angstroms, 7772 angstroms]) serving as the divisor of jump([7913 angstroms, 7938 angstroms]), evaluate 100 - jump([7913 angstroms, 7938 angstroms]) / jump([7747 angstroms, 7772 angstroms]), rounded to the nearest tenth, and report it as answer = 99.2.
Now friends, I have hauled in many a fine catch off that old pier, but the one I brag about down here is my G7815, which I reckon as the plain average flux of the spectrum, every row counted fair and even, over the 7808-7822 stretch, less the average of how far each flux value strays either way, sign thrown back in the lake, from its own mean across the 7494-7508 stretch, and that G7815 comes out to 13.3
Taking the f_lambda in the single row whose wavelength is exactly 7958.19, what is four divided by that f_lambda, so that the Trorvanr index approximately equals 0.311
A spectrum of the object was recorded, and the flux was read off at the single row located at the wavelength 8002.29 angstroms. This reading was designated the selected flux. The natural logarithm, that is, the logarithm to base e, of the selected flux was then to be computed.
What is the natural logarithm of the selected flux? 2.57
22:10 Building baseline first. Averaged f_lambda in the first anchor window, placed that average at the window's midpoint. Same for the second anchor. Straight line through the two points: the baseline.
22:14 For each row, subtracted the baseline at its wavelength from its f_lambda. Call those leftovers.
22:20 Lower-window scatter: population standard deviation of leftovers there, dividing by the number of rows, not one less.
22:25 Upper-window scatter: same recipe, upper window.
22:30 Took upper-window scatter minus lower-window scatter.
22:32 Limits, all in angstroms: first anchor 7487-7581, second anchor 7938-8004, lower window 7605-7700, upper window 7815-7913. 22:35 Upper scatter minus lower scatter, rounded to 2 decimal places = -0.14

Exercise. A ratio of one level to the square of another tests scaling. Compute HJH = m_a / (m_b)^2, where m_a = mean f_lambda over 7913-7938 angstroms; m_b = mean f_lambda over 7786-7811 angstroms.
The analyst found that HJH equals 0.0712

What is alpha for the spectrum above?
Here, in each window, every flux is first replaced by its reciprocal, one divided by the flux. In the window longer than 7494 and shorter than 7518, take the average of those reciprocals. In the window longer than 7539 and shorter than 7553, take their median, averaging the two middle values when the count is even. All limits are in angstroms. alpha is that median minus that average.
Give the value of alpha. -0.0011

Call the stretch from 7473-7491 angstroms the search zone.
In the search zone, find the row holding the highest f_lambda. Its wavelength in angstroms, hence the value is 7475.05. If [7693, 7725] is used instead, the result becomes 7702.19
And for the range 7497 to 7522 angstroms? 7499.19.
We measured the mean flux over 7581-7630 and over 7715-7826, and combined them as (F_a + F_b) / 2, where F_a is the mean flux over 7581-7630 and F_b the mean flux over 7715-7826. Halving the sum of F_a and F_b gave 13.8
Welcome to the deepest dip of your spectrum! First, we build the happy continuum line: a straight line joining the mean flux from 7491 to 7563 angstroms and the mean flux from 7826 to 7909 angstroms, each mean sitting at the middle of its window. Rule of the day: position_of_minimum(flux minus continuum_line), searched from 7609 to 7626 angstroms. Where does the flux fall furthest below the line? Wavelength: 7624.55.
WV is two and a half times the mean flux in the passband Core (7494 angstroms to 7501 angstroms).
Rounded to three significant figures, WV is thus 35.5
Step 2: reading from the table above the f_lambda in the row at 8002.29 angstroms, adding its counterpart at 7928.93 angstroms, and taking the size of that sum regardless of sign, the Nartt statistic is 26.3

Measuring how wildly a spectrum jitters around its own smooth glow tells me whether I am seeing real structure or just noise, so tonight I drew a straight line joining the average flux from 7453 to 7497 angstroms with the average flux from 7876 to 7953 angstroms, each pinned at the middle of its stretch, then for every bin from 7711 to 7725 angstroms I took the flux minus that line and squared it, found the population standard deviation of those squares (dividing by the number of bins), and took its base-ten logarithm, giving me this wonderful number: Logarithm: -1.9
